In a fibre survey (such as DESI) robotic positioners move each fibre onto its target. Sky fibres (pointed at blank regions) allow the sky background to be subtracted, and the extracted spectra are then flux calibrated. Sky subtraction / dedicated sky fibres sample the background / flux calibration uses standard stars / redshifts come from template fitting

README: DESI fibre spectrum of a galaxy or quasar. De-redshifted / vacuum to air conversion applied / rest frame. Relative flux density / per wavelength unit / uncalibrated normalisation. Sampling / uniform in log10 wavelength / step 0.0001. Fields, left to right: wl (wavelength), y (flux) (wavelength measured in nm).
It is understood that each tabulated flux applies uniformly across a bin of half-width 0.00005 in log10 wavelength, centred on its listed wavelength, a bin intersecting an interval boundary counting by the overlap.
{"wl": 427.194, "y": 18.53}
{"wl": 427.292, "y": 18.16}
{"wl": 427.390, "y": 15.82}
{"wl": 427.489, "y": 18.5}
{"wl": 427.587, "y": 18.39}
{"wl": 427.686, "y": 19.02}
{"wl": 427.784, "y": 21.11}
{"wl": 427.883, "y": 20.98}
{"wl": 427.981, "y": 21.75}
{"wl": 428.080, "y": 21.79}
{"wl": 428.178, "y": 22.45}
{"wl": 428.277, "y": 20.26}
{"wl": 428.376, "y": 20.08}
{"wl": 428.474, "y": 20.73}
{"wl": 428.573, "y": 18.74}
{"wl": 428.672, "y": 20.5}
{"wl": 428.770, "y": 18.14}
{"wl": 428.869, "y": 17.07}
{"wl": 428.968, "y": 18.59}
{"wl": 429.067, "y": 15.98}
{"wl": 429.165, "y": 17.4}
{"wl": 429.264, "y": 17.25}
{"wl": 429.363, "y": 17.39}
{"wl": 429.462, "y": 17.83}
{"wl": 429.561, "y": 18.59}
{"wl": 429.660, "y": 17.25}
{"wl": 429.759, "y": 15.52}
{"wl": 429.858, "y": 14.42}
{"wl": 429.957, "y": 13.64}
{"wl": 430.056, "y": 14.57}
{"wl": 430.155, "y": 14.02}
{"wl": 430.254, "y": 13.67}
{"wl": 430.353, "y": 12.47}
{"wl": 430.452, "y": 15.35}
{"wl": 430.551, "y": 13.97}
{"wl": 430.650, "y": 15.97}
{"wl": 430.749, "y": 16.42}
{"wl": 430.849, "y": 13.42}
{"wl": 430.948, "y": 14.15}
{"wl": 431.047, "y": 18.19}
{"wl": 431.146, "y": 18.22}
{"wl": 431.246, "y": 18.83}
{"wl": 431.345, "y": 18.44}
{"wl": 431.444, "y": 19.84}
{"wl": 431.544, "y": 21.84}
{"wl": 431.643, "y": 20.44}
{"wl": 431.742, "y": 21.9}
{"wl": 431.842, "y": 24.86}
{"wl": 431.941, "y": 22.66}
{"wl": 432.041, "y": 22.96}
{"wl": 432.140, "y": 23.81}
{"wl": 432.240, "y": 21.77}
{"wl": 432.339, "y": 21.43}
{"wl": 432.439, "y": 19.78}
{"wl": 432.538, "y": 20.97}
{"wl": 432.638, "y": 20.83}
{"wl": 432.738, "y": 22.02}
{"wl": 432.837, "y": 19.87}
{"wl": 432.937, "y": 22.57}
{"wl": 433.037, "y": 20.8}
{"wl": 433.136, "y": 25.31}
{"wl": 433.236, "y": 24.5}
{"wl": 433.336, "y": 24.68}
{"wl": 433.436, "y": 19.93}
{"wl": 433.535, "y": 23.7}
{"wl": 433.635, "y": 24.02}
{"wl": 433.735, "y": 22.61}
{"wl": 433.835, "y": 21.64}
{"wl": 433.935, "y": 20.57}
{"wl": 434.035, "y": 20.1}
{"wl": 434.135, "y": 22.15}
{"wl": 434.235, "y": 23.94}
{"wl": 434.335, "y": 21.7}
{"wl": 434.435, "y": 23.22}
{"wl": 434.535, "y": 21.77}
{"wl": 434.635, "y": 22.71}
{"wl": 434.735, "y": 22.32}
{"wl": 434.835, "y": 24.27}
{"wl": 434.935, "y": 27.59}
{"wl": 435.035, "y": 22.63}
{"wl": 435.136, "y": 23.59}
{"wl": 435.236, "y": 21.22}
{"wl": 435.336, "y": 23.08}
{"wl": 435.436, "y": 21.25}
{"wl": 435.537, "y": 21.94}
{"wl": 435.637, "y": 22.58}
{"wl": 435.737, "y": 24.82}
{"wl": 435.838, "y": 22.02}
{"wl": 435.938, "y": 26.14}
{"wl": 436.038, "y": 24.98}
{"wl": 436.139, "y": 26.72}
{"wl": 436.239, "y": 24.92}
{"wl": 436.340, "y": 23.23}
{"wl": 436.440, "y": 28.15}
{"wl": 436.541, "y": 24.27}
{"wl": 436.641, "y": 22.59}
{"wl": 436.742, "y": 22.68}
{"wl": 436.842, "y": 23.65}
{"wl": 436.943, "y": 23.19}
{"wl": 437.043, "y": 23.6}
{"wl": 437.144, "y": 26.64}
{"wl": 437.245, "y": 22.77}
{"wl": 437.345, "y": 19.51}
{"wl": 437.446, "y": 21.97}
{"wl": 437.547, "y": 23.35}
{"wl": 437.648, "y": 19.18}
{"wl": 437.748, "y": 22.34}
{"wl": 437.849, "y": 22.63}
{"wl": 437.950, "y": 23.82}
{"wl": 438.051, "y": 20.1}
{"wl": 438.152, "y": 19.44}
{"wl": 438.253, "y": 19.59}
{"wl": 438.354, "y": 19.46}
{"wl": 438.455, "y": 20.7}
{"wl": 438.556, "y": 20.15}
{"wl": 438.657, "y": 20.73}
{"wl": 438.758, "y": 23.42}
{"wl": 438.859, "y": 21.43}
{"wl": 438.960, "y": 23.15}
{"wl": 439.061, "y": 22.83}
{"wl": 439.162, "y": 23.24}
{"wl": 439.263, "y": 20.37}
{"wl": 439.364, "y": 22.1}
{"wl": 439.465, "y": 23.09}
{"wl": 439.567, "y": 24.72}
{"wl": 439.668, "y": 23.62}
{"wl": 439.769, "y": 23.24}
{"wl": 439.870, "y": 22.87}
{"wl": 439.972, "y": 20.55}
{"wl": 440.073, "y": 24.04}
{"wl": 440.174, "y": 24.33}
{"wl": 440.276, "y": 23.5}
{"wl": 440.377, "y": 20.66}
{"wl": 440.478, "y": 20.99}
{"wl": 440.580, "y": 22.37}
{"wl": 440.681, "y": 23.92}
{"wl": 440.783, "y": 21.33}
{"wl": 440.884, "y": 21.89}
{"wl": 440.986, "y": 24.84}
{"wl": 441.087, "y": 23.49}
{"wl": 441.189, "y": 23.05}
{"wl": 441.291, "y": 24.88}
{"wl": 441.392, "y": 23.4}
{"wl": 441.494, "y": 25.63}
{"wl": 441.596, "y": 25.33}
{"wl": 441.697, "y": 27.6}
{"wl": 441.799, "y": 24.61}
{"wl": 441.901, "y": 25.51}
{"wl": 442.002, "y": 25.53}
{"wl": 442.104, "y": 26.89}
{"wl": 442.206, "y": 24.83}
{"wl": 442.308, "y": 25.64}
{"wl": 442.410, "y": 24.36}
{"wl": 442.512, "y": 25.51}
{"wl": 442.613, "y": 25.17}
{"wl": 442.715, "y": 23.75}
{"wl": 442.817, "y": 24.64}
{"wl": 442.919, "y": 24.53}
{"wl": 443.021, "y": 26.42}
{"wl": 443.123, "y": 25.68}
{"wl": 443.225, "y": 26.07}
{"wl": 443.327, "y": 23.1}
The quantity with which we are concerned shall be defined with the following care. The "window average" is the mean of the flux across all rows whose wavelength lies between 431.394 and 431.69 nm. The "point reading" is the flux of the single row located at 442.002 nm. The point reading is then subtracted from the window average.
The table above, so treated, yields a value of -5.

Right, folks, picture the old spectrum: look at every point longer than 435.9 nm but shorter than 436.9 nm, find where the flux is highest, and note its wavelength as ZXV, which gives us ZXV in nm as 436.440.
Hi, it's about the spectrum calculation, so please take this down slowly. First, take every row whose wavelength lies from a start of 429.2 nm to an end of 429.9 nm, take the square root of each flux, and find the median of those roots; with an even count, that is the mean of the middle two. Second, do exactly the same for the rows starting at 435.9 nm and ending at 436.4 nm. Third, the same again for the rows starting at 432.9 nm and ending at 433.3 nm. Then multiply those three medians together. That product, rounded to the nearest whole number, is 101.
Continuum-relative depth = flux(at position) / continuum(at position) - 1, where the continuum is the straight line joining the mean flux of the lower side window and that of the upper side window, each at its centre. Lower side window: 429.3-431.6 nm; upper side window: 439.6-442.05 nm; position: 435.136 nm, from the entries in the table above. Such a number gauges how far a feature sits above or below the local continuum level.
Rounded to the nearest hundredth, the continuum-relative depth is 0.20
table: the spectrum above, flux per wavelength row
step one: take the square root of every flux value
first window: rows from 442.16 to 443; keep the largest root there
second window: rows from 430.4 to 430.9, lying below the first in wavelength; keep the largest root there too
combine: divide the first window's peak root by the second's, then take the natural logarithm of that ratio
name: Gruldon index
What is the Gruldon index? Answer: 0.22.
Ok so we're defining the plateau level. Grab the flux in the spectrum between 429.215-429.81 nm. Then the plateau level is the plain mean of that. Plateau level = 17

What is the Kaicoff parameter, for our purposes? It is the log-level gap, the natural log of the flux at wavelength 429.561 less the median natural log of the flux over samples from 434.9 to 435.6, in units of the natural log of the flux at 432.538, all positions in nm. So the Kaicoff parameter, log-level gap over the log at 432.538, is -0.065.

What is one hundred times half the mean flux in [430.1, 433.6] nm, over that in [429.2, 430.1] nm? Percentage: 61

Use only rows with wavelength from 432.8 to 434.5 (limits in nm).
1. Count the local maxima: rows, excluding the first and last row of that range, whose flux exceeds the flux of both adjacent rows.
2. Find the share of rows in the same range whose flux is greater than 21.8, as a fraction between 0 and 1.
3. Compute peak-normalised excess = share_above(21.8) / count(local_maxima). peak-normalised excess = 0.12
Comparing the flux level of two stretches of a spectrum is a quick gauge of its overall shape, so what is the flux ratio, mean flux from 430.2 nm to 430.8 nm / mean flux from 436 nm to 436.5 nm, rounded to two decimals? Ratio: 0.57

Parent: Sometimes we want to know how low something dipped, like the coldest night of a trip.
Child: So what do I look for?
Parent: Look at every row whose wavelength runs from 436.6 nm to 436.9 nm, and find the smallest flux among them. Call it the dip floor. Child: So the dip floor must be 22.59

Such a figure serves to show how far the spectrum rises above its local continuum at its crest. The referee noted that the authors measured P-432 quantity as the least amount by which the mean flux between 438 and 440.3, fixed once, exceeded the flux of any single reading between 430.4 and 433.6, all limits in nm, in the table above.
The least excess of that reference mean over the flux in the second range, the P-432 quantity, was -3.3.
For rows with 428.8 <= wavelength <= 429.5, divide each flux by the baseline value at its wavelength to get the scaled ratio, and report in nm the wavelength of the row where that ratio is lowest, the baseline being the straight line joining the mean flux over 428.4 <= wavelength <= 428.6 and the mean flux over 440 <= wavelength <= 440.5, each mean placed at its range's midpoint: 429.067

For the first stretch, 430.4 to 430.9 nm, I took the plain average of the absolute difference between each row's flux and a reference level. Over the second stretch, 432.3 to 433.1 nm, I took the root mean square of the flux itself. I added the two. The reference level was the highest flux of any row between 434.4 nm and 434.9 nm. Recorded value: 30.3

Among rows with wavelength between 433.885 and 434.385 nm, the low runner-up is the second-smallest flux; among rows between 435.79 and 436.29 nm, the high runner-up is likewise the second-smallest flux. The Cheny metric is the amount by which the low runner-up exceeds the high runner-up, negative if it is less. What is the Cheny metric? -4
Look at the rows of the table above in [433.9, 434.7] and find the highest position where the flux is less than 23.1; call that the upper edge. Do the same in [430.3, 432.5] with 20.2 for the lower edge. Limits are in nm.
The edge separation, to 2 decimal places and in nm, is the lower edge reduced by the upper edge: -2.20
